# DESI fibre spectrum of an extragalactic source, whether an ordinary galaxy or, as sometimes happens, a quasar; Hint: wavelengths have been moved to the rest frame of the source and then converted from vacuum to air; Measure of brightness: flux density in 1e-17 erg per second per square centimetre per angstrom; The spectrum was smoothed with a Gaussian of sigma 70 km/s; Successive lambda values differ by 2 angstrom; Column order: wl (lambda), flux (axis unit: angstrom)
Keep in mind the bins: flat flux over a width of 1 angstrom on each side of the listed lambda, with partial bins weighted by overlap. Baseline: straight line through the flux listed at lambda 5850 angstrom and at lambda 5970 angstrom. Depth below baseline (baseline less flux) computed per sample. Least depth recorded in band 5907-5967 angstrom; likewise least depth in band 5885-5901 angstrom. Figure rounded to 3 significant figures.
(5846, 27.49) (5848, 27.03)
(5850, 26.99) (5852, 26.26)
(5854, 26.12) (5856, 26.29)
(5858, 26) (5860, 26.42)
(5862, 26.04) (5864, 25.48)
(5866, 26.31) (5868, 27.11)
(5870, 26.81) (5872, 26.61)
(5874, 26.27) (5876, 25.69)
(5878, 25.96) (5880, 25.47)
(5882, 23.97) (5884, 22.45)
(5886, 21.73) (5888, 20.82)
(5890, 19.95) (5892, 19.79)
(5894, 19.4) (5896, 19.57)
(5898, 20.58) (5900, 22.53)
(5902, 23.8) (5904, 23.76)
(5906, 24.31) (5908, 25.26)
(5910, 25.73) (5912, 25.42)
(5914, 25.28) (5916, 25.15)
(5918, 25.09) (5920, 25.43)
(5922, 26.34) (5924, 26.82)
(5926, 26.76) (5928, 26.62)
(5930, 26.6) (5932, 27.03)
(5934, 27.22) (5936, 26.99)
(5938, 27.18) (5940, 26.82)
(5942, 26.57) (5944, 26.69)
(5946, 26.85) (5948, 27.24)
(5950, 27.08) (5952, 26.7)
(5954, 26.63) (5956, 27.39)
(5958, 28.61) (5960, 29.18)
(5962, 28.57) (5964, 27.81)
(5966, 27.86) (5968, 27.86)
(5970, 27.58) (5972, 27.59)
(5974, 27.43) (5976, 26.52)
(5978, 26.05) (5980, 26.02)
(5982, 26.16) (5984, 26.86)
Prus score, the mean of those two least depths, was 1.53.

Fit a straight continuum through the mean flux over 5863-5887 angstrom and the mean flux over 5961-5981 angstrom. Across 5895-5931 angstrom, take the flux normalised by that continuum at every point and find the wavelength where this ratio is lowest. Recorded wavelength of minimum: 5896 angstrom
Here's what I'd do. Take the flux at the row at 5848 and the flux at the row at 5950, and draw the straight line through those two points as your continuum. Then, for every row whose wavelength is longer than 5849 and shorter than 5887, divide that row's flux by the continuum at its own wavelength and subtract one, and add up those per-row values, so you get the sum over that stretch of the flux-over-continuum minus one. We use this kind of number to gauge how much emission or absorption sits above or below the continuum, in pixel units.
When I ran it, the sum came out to -1.0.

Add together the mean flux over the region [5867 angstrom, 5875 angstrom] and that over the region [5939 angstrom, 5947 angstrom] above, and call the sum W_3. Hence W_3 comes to 53.4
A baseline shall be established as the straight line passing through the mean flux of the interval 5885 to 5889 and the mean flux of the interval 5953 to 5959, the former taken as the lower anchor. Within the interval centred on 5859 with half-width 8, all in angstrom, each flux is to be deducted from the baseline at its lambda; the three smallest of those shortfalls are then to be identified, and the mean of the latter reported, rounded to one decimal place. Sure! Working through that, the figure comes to -7.9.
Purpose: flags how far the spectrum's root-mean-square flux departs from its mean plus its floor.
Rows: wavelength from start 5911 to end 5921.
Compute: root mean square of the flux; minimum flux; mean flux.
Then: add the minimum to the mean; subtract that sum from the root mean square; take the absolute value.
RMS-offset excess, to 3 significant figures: 25.1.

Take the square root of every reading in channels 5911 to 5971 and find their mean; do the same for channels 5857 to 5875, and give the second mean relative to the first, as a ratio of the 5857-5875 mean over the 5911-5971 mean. 0.99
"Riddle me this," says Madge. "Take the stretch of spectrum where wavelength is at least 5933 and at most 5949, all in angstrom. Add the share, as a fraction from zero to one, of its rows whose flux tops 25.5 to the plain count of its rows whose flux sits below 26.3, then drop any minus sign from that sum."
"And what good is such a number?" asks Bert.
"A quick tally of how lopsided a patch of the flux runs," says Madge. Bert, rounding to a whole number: 1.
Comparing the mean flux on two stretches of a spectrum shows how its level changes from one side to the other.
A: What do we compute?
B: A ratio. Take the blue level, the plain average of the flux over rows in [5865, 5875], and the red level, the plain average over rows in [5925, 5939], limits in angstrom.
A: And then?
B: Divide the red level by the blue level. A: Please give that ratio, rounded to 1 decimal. 1.0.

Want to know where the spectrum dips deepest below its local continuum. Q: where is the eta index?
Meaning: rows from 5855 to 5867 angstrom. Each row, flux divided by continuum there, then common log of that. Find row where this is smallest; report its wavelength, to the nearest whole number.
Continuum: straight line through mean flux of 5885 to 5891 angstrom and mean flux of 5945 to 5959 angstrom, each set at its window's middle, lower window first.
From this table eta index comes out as 5864 angstrom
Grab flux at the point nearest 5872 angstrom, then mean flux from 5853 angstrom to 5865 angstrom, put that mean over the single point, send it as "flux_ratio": 0.979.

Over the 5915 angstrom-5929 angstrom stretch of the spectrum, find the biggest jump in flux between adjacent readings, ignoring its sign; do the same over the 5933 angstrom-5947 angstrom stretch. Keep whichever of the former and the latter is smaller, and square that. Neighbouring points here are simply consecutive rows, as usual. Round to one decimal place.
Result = 0.1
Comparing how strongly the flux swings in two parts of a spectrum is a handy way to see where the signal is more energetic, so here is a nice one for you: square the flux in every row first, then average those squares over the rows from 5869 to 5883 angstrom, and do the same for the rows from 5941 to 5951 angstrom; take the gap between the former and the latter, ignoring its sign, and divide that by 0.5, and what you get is 110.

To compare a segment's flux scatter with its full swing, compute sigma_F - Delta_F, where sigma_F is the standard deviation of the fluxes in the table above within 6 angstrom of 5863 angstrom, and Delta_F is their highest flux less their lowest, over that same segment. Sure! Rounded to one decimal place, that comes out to -1.1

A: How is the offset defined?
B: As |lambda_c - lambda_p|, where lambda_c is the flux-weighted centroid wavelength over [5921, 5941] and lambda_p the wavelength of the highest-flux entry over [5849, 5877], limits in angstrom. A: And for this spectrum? 63.0 angstrom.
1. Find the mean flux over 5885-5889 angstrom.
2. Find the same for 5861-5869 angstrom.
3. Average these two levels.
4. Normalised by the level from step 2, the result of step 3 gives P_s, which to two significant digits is 0.91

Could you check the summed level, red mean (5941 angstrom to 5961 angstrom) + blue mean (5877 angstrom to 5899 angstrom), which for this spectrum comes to 49.1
